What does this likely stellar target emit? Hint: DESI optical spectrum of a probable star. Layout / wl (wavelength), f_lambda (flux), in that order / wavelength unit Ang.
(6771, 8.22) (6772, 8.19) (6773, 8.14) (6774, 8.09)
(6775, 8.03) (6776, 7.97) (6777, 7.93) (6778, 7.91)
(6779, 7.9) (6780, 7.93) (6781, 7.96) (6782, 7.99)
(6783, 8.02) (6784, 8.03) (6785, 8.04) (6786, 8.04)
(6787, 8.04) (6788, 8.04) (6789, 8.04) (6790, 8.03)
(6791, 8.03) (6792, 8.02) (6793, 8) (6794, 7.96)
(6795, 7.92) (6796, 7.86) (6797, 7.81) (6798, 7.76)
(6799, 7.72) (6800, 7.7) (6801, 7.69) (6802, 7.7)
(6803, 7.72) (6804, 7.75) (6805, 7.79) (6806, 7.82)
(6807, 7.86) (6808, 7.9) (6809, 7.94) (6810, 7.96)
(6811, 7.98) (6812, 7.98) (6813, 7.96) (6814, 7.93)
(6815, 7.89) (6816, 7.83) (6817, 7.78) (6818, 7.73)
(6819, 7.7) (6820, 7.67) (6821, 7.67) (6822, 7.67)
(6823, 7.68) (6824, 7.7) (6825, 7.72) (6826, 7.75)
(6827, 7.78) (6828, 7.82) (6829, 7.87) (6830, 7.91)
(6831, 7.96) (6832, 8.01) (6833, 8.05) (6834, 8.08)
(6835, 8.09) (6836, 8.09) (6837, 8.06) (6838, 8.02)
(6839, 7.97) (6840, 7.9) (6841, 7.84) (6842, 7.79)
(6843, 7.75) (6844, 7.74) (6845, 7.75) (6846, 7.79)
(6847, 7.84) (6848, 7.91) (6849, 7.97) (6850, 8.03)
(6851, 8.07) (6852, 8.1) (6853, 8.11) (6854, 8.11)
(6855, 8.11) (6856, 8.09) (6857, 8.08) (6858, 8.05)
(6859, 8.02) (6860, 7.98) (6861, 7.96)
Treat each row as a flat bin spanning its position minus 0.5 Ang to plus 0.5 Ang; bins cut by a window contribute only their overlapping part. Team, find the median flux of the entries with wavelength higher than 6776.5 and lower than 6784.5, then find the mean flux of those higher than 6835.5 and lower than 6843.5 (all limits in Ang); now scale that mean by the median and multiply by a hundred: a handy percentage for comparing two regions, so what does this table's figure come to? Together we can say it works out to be 100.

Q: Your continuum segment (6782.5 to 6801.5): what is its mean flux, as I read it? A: 7.93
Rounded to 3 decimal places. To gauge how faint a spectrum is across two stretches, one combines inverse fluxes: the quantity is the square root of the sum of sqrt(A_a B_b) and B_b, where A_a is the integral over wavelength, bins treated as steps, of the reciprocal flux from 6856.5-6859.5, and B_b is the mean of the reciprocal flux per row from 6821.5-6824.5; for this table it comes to 0.592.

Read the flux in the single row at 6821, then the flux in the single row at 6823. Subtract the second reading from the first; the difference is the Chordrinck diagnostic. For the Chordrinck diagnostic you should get 0.0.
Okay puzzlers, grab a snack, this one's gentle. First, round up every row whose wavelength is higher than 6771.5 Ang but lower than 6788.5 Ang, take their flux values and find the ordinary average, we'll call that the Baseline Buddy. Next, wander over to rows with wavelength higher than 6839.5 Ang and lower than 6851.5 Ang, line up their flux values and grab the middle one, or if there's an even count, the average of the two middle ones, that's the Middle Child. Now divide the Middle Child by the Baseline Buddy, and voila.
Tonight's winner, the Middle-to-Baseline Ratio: 0.98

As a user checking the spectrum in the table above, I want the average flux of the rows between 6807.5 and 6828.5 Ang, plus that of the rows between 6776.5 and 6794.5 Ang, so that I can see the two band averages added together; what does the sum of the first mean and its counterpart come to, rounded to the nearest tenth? 15.8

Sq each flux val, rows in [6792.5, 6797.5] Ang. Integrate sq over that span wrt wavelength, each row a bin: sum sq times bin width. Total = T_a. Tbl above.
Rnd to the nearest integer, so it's 313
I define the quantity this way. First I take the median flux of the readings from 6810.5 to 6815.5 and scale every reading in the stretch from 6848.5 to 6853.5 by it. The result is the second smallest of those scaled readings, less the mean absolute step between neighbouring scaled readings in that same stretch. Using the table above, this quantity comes 1.00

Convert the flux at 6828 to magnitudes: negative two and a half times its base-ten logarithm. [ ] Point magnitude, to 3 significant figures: -2.23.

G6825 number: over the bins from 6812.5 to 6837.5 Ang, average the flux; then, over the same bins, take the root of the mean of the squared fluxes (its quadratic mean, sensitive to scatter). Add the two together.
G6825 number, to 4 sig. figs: 15.71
